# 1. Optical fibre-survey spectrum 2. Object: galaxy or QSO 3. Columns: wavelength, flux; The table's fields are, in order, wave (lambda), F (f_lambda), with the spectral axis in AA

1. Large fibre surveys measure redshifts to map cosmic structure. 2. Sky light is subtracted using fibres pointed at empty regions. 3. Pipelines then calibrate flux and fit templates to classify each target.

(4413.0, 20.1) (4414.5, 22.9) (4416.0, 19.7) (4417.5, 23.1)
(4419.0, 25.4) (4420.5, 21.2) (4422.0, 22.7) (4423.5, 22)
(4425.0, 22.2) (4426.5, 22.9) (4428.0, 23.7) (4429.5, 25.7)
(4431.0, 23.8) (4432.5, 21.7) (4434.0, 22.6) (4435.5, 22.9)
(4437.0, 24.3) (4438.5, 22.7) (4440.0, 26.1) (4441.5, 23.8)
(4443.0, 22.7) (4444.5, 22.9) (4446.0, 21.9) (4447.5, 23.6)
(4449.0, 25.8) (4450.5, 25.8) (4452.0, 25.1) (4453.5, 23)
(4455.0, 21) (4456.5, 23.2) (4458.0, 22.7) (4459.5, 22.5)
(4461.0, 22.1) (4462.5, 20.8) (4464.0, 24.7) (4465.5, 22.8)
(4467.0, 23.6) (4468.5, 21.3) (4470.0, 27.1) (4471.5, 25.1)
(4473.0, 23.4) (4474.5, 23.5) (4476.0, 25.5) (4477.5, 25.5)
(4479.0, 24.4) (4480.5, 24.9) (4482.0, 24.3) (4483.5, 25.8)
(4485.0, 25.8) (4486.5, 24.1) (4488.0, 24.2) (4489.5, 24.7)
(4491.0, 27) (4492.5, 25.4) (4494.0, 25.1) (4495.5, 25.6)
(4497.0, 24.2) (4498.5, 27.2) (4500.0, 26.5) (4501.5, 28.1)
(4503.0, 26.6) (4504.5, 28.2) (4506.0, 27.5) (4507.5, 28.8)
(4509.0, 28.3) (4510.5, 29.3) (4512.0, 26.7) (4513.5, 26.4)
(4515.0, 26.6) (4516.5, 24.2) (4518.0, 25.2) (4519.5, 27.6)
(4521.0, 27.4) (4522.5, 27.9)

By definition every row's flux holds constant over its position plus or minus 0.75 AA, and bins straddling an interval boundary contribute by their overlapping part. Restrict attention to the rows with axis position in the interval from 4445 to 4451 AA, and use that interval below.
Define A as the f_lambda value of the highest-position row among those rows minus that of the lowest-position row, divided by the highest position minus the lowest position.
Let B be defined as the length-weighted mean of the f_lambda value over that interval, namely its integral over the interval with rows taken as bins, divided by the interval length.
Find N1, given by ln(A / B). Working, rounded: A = 0.87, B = 24.2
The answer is -3.3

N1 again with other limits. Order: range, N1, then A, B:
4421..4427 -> -6.2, 0.04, 22.4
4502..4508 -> -4.0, 0.49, 27.7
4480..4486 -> -4.8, 0.20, 25.2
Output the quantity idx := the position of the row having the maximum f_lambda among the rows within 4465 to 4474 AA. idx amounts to 4470.0 AA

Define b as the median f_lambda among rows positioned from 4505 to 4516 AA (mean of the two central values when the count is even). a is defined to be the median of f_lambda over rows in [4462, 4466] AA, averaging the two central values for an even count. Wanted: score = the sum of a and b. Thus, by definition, 50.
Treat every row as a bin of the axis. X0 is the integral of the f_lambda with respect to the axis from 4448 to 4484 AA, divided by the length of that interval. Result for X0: 23.9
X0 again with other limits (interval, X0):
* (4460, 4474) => 23.4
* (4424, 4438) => 23.3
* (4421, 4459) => 23.4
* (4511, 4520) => 26.2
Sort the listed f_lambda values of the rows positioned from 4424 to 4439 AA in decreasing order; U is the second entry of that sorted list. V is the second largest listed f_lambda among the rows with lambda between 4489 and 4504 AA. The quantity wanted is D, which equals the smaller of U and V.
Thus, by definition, 24.3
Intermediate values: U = 24.3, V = 27.2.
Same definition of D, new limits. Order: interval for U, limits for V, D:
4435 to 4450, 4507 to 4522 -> 25.8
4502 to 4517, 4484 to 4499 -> 27.0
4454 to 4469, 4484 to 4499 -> 23.6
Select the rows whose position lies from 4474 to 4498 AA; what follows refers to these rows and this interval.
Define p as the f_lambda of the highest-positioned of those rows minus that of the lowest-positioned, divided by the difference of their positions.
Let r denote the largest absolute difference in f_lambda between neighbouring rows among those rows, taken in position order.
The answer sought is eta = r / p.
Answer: 74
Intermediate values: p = 0.03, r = 2.3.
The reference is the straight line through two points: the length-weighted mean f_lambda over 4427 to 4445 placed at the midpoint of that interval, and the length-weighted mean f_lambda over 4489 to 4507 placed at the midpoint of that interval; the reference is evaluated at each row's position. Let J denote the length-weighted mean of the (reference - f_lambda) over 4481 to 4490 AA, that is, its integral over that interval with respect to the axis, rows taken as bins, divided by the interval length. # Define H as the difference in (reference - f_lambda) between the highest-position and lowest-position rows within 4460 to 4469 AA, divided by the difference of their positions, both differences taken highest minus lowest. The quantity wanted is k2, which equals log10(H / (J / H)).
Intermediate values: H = 0.2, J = 1.0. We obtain -1.6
